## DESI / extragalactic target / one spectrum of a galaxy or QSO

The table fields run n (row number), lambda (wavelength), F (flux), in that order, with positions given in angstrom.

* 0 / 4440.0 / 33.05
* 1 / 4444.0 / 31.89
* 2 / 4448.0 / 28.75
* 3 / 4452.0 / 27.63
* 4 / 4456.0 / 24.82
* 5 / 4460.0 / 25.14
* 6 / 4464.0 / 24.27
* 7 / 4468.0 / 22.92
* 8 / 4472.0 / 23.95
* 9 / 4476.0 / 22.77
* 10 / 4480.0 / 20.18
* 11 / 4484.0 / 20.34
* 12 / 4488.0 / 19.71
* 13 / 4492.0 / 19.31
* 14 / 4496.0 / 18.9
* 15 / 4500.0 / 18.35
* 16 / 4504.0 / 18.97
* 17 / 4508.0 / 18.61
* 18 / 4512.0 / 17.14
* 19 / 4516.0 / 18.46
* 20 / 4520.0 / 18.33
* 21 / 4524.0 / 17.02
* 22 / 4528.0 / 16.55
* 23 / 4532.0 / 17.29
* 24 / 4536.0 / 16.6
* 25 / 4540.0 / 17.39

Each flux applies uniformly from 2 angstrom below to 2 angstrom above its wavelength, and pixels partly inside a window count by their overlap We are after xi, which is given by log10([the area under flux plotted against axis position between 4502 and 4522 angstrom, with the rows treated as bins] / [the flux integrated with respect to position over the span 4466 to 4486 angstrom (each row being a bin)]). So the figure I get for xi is -0.08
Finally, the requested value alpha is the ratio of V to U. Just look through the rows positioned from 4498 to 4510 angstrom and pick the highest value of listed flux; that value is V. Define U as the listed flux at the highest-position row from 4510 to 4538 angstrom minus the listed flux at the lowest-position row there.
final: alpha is -35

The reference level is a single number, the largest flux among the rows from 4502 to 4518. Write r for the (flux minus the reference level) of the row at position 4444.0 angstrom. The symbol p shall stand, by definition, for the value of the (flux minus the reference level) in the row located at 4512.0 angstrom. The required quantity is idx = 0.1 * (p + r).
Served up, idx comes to 1.1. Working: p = -2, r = 12.9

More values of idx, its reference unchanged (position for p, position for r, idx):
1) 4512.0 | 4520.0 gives -0.2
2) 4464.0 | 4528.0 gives 0.3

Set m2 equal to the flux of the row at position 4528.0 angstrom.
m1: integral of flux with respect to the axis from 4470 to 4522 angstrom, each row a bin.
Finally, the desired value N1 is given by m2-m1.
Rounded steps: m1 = 1020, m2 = 16.55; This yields -1004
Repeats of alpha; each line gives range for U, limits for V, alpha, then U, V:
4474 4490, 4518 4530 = -6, -3.1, 18.33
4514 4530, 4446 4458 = -15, -1.9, 28.75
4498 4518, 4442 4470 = 290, 0.1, 31.89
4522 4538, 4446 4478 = -68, -0.4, 28.75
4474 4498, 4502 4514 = -5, -3.9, 18.97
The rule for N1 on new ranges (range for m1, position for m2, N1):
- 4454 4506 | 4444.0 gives -1087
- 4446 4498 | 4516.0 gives -1176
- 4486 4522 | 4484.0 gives -651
